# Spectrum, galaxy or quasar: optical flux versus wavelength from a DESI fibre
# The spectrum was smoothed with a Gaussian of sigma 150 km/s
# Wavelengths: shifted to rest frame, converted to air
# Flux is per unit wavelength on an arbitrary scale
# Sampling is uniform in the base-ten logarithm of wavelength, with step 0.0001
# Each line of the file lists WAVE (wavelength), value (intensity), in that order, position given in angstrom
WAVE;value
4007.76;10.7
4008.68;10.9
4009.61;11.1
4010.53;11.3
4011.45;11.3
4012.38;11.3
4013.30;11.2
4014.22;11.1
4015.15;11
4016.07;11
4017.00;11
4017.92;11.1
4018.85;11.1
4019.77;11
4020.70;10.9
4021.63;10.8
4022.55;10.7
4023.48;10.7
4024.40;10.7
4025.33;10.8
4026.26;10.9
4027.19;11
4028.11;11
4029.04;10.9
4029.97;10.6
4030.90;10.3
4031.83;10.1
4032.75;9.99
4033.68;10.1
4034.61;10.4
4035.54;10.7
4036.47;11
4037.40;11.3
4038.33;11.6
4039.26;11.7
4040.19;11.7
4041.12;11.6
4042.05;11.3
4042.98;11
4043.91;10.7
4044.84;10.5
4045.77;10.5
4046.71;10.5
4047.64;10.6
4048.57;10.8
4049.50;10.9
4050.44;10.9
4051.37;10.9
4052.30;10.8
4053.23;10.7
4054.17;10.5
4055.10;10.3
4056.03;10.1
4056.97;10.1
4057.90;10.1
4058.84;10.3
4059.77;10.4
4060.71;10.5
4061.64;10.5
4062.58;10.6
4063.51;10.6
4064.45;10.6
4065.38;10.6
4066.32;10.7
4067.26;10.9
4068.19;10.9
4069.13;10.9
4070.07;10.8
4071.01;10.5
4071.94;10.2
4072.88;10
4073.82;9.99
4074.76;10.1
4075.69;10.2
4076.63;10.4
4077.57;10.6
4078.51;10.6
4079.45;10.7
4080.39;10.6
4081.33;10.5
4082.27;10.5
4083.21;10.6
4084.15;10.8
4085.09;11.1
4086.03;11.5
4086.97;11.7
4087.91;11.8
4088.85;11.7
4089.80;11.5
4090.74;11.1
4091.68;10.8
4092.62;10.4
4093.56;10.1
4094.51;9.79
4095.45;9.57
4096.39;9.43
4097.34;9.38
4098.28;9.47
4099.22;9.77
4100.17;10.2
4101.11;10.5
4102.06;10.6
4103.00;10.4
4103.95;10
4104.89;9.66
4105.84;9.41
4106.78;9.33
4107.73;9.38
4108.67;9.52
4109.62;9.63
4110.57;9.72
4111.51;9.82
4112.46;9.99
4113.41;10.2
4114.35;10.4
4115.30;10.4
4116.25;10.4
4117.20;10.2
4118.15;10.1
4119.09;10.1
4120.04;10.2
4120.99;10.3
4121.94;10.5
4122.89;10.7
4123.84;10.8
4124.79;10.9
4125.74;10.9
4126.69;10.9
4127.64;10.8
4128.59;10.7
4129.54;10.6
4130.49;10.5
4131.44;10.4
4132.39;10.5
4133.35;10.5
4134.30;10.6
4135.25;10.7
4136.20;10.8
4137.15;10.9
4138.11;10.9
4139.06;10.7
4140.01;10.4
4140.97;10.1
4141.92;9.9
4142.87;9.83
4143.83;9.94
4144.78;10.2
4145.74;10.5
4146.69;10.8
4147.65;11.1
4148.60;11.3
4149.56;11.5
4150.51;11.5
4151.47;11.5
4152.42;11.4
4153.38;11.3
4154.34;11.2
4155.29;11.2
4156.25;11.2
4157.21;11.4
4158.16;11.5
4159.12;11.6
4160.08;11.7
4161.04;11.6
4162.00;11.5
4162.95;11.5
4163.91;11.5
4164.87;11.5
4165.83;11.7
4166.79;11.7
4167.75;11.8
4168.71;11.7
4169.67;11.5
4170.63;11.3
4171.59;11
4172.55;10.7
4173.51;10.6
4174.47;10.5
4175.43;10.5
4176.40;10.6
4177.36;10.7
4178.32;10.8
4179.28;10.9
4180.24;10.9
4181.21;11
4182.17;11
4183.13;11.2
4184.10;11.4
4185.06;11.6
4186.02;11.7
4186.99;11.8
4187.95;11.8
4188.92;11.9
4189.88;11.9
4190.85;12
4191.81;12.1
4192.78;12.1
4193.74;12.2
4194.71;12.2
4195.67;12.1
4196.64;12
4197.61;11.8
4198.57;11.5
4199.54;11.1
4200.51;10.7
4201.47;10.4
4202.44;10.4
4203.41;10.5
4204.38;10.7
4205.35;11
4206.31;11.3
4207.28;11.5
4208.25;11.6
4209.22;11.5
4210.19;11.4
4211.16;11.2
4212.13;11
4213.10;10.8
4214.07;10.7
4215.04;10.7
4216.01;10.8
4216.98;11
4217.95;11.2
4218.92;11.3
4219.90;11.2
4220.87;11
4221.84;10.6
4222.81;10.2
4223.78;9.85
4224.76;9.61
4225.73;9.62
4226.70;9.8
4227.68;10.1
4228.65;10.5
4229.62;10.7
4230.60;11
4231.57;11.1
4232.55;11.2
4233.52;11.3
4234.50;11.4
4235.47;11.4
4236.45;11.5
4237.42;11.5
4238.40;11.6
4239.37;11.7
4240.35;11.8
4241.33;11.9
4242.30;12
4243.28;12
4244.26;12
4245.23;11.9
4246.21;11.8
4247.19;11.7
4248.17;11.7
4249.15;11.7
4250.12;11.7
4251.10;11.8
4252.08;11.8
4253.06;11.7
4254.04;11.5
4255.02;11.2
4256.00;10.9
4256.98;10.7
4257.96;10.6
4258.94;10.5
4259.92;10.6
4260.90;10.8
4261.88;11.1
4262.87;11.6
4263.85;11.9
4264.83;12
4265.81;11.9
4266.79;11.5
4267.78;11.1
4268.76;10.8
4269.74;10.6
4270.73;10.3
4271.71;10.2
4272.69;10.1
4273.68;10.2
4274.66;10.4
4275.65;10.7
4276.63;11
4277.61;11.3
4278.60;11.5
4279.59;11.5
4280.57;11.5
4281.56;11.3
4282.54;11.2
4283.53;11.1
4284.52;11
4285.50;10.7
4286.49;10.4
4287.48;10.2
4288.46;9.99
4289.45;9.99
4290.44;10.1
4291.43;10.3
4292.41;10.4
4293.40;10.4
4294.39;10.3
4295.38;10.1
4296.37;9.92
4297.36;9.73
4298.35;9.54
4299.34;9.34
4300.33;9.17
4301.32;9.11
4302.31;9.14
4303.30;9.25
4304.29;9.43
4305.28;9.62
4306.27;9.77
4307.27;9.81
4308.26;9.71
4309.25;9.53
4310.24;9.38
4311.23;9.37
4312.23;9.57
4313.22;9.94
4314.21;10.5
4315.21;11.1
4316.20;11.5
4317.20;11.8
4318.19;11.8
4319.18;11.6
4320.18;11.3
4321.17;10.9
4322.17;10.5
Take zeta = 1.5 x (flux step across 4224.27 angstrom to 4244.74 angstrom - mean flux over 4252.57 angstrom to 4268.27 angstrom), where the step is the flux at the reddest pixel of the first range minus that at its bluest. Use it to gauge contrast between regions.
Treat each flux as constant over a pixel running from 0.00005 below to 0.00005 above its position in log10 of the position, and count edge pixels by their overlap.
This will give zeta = -13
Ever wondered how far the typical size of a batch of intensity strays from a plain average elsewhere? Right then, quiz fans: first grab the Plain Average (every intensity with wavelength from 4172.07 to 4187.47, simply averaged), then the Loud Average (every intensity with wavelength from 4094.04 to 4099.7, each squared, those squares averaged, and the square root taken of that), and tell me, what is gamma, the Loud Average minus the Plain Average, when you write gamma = -1.42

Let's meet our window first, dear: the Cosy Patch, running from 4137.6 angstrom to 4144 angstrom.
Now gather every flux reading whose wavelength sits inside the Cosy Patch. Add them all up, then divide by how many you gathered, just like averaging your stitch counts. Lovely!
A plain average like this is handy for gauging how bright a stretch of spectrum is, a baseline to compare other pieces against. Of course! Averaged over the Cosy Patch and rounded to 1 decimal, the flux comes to 10.3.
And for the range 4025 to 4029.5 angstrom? 10.9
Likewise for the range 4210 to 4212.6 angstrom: 11.2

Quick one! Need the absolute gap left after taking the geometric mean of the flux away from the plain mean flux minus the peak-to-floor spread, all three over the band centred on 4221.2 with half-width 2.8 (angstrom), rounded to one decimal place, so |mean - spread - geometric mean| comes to 1.4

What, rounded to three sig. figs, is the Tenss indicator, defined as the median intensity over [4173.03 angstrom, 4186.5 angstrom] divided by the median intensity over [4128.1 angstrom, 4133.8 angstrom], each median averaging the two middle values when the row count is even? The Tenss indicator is 1.04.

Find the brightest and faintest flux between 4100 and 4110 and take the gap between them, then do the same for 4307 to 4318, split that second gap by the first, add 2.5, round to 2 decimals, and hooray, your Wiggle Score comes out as 4.41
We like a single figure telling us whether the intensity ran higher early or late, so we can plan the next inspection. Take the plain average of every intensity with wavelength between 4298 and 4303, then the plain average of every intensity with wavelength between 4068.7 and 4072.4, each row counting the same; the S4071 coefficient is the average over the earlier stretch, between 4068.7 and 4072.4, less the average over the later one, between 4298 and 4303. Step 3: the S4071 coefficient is 1.3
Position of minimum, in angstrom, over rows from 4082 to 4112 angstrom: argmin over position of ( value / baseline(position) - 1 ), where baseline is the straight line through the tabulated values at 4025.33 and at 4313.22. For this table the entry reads 4106.78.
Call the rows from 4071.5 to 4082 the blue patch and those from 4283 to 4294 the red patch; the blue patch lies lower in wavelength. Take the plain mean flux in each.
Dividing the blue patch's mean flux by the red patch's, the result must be 0.99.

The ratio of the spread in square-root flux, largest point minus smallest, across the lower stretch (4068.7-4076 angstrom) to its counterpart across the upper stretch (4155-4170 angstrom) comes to 1.6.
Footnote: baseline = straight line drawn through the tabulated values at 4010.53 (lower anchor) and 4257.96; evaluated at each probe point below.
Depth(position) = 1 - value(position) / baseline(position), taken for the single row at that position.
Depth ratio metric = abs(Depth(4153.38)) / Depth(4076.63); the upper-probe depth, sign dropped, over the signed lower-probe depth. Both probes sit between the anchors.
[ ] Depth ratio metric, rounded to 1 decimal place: 0.6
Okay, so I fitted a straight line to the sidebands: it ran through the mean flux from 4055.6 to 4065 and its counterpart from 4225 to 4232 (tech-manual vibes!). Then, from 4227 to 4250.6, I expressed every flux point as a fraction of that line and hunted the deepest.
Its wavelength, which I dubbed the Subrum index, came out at 4227.68 angstrom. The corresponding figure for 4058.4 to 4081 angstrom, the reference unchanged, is 4073.82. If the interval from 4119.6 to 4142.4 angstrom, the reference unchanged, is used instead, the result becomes 4141.92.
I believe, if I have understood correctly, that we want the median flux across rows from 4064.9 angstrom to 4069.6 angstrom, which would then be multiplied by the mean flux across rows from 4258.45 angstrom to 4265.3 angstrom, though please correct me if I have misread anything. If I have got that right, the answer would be 122.2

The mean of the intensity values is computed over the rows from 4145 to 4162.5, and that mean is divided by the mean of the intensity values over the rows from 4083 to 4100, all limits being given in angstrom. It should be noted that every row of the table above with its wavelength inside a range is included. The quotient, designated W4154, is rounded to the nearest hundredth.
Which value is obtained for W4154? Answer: 1.07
